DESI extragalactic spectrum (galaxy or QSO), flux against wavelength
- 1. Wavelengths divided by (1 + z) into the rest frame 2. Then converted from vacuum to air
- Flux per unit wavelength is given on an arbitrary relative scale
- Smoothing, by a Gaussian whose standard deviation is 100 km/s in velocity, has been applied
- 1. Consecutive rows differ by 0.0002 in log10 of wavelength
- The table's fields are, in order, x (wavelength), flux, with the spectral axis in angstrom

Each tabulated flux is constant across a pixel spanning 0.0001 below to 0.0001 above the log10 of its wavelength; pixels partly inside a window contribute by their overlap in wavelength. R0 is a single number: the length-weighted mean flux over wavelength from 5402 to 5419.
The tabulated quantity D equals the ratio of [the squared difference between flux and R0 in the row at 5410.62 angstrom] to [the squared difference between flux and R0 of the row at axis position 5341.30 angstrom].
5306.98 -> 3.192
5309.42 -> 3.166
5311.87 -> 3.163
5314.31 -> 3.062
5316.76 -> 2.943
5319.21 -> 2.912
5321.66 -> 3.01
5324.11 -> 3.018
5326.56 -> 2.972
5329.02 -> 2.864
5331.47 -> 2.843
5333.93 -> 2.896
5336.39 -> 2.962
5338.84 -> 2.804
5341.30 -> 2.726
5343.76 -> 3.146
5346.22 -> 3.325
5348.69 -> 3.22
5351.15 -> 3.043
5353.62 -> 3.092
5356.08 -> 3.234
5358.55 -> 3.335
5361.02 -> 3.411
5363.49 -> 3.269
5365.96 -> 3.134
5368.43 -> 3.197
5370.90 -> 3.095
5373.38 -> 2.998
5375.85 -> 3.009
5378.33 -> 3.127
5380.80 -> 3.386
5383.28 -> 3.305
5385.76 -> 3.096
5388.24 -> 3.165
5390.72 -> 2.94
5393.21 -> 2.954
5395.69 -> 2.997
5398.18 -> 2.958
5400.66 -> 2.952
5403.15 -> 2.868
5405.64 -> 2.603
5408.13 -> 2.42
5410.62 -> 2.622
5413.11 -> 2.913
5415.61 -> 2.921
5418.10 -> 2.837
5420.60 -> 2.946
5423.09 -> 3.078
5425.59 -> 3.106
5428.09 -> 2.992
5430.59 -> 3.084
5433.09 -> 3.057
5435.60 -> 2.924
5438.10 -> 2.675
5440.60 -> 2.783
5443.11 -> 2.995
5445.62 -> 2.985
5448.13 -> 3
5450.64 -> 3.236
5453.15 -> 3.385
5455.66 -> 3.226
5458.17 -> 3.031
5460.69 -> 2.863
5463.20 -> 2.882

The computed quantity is 93.7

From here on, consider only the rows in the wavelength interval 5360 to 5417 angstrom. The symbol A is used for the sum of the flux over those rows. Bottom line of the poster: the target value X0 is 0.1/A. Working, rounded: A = 69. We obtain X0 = 0.0014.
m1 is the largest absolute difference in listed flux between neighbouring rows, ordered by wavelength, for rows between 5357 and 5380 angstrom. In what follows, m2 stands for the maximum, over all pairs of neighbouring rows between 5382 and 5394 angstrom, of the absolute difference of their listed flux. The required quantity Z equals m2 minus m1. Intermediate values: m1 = 0.14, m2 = 0.225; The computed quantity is 0.08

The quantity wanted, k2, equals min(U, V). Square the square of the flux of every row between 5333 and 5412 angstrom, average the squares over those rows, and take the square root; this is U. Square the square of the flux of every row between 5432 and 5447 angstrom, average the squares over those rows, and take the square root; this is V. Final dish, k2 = 8.48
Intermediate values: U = 9.40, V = 8.5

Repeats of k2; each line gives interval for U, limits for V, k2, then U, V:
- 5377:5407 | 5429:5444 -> 8.59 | 9.29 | 8.6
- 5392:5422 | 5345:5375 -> 8.11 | 8.11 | 10.3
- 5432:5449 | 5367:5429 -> 8.56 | 8.56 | 9.0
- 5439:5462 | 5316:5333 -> 8.64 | 9.44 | 8.6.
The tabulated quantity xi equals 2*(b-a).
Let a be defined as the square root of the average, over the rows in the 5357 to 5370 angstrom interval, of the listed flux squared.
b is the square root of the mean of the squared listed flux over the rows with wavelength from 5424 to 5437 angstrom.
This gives -0.5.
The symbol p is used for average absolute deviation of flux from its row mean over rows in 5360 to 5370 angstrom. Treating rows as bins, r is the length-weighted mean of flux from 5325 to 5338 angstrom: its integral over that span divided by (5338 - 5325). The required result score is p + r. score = 2.99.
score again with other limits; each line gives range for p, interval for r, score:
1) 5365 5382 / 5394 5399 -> 3.07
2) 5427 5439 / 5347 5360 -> 3.31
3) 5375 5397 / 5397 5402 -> 3.08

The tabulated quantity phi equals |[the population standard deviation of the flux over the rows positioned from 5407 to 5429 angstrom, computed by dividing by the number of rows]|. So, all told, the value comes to 0.21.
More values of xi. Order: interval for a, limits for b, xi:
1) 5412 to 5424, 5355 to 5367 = 0.7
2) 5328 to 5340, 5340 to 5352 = 0.4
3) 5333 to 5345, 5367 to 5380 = 0.4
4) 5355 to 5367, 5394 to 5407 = -0.8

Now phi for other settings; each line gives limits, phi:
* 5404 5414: 0.18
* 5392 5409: 0.21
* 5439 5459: 0.18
